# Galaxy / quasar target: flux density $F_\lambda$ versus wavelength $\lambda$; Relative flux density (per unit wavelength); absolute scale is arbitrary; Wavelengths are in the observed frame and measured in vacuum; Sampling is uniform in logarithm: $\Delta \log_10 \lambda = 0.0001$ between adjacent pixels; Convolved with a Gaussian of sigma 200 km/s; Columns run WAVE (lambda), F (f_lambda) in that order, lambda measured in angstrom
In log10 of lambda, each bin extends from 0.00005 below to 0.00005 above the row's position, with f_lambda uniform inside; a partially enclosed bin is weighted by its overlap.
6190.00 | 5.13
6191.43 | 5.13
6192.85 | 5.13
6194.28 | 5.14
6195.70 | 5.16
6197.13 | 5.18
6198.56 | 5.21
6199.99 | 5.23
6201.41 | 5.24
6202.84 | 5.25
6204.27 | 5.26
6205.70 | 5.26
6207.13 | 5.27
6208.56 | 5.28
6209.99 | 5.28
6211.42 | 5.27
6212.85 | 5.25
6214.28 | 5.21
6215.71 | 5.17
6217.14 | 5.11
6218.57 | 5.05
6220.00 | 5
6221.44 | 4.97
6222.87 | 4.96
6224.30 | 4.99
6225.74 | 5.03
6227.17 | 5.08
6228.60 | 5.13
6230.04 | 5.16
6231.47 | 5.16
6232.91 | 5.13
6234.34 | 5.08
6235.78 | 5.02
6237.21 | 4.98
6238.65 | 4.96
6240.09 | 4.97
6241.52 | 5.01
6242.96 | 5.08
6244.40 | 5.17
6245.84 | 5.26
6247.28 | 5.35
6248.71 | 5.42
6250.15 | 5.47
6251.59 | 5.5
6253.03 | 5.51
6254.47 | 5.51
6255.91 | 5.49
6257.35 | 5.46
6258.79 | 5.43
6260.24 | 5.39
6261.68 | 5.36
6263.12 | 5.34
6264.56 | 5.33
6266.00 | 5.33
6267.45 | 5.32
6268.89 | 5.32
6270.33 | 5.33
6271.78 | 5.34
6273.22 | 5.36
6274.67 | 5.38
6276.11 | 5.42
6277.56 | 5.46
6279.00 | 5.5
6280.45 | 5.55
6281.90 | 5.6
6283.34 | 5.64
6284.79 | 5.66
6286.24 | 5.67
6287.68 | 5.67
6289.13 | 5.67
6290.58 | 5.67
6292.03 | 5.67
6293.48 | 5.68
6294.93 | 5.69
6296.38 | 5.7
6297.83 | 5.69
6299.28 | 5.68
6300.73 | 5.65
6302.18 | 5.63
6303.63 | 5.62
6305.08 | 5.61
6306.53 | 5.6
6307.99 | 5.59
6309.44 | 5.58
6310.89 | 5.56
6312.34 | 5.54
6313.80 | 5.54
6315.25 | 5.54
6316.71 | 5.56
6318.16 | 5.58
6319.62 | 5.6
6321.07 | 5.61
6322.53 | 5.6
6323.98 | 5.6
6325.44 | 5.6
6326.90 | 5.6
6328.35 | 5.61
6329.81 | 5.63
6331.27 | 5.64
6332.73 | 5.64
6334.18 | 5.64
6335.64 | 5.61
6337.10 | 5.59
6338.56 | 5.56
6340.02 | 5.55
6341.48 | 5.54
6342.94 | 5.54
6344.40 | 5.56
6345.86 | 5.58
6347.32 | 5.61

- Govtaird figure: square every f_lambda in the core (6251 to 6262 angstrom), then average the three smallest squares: 29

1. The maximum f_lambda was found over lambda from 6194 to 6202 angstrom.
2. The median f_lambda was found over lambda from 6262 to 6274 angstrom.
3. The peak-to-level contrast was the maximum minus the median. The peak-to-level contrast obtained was -0.09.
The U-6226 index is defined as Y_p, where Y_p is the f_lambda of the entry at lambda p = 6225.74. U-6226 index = 5.03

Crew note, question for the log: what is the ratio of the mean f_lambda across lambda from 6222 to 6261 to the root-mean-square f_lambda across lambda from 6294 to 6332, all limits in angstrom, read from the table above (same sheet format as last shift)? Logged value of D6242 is 0.93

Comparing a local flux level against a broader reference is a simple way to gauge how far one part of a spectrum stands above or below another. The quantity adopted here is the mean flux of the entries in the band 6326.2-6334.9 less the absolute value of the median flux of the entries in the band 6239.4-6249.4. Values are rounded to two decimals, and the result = 0.46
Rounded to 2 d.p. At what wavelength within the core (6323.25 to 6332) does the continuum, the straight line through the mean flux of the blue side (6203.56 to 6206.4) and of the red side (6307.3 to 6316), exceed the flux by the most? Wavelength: 6326.90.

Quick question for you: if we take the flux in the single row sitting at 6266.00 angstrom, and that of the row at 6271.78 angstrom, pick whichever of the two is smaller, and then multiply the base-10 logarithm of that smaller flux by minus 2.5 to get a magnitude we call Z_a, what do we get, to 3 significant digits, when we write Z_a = -1.82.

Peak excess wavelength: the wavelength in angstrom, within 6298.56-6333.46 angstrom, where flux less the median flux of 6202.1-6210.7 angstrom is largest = 6299.28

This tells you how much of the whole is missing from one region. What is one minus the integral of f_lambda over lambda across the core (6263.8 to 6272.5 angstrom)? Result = -45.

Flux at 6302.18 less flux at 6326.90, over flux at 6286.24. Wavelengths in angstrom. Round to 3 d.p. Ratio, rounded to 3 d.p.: 0.005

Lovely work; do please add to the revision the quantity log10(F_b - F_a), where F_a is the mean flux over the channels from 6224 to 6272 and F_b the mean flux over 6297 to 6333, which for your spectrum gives -0.45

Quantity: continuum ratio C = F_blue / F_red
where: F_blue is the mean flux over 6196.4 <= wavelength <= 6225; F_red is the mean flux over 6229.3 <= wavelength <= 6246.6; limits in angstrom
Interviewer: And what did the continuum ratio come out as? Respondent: 1.02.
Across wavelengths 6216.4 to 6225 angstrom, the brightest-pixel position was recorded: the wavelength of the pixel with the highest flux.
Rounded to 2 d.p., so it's 6217.14 angstrom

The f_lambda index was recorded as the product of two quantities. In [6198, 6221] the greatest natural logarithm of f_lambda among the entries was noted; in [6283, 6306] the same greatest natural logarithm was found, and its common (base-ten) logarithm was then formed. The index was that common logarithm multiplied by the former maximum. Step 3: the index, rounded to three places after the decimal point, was 0.400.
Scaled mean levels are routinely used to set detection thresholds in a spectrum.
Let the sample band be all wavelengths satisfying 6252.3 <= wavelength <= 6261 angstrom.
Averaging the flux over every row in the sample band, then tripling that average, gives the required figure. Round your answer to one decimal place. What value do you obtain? 16.4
